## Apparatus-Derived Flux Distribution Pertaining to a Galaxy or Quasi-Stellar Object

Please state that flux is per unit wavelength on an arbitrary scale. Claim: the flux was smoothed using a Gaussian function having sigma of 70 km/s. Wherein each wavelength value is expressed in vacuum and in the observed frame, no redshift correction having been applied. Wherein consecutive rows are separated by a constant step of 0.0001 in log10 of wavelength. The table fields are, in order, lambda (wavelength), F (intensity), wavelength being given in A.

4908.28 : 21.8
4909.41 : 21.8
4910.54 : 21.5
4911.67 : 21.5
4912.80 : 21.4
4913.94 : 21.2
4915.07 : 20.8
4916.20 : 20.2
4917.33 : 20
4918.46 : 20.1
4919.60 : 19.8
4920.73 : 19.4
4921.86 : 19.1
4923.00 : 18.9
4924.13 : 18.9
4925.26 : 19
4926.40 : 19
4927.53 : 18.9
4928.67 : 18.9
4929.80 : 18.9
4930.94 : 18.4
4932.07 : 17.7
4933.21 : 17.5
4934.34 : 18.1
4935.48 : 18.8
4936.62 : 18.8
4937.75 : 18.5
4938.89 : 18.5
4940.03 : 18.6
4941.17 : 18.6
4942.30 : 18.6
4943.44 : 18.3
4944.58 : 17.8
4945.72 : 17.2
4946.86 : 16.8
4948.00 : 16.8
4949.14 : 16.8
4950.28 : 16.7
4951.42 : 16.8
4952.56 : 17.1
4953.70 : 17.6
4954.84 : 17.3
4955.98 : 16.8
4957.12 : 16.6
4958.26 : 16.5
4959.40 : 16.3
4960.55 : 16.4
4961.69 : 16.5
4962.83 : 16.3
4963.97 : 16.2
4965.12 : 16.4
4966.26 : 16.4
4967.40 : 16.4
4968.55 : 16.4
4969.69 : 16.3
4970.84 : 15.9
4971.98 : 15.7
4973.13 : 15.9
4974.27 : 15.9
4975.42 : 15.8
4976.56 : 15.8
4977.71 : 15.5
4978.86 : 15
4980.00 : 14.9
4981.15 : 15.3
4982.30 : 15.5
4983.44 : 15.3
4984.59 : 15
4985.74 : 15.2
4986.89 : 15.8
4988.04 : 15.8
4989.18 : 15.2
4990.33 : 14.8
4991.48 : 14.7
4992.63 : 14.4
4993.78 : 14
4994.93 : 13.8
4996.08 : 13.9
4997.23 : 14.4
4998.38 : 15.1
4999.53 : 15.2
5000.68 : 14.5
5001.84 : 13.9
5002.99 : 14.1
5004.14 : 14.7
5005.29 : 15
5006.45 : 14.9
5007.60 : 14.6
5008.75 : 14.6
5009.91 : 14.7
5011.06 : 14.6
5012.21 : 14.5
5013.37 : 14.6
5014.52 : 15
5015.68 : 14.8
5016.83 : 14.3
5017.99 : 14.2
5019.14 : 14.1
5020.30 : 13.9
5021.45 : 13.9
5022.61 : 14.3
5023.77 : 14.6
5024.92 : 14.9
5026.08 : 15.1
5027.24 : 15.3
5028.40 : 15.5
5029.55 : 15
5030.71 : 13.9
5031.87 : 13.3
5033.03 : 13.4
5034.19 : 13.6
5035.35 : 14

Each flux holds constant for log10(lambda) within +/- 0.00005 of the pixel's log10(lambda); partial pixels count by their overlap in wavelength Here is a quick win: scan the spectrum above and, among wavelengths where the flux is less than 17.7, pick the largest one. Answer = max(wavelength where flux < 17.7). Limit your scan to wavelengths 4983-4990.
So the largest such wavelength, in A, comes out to 4989.18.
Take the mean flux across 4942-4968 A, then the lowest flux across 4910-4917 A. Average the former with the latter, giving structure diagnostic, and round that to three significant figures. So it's 18.5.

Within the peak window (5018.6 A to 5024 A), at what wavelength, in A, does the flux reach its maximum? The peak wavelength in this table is 5023.77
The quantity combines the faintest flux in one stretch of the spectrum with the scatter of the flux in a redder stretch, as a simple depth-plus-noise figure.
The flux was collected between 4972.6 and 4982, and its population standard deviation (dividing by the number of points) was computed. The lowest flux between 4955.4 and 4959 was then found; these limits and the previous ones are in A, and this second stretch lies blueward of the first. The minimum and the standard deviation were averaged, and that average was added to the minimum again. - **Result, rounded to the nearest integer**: 25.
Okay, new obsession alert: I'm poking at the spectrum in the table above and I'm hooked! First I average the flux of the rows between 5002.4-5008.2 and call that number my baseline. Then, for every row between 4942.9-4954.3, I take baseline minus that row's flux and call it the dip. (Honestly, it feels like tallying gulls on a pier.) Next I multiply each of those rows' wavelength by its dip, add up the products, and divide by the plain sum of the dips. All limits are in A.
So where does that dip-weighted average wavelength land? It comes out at 4948.3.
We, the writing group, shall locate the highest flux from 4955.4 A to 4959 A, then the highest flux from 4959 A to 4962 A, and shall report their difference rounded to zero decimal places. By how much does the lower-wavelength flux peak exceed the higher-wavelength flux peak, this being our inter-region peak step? 0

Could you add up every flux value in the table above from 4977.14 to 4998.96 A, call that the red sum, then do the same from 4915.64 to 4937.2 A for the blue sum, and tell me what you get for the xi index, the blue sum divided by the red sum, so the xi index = 1.27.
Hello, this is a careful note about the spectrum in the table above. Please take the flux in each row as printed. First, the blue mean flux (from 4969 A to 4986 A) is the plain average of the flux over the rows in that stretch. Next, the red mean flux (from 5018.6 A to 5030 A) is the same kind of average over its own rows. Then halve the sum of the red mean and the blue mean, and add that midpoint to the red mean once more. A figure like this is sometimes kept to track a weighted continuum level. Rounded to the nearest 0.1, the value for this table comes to 29.8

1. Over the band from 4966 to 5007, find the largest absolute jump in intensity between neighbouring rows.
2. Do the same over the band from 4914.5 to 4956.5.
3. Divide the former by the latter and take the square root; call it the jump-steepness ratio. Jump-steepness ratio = 1.00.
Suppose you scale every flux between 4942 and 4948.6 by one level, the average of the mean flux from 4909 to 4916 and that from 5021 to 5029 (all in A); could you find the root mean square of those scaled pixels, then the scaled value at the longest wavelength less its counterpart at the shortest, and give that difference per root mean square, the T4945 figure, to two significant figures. -0.10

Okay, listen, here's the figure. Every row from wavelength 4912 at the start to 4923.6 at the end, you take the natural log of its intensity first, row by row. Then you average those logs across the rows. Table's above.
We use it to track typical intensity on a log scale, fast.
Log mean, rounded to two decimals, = 3.00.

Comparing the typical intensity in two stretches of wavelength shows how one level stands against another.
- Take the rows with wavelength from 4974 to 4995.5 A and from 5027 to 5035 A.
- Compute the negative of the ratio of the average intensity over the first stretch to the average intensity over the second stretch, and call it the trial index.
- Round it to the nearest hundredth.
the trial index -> -1.06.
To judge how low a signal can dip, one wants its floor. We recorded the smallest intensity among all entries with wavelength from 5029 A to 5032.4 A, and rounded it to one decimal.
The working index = 13.3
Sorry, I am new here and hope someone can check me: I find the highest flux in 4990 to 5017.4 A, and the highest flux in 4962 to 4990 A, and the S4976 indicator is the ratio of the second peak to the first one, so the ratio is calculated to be 1.08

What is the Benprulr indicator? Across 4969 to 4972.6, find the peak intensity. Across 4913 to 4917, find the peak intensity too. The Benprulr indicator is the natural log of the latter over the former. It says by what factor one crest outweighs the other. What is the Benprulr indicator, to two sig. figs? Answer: 0.26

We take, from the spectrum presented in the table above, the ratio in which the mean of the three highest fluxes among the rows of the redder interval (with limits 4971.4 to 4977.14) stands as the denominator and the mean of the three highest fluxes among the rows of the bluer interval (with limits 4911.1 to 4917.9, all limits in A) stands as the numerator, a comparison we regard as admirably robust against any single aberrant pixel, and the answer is 1.35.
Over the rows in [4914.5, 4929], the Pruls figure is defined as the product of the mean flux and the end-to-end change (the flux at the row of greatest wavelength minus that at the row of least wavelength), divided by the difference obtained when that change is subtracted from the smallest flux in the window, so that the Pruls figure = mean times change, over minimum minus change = -1.8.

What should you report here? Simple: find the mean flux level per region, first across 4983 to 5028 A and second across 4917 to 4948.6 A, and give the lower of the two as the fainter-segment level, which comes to 14.7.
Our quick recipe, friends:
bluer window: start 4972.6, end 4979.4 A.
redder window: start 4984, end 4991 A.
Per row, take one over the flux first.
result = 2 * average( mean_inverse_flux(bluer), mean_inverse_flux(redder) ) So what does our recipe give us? 0.129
